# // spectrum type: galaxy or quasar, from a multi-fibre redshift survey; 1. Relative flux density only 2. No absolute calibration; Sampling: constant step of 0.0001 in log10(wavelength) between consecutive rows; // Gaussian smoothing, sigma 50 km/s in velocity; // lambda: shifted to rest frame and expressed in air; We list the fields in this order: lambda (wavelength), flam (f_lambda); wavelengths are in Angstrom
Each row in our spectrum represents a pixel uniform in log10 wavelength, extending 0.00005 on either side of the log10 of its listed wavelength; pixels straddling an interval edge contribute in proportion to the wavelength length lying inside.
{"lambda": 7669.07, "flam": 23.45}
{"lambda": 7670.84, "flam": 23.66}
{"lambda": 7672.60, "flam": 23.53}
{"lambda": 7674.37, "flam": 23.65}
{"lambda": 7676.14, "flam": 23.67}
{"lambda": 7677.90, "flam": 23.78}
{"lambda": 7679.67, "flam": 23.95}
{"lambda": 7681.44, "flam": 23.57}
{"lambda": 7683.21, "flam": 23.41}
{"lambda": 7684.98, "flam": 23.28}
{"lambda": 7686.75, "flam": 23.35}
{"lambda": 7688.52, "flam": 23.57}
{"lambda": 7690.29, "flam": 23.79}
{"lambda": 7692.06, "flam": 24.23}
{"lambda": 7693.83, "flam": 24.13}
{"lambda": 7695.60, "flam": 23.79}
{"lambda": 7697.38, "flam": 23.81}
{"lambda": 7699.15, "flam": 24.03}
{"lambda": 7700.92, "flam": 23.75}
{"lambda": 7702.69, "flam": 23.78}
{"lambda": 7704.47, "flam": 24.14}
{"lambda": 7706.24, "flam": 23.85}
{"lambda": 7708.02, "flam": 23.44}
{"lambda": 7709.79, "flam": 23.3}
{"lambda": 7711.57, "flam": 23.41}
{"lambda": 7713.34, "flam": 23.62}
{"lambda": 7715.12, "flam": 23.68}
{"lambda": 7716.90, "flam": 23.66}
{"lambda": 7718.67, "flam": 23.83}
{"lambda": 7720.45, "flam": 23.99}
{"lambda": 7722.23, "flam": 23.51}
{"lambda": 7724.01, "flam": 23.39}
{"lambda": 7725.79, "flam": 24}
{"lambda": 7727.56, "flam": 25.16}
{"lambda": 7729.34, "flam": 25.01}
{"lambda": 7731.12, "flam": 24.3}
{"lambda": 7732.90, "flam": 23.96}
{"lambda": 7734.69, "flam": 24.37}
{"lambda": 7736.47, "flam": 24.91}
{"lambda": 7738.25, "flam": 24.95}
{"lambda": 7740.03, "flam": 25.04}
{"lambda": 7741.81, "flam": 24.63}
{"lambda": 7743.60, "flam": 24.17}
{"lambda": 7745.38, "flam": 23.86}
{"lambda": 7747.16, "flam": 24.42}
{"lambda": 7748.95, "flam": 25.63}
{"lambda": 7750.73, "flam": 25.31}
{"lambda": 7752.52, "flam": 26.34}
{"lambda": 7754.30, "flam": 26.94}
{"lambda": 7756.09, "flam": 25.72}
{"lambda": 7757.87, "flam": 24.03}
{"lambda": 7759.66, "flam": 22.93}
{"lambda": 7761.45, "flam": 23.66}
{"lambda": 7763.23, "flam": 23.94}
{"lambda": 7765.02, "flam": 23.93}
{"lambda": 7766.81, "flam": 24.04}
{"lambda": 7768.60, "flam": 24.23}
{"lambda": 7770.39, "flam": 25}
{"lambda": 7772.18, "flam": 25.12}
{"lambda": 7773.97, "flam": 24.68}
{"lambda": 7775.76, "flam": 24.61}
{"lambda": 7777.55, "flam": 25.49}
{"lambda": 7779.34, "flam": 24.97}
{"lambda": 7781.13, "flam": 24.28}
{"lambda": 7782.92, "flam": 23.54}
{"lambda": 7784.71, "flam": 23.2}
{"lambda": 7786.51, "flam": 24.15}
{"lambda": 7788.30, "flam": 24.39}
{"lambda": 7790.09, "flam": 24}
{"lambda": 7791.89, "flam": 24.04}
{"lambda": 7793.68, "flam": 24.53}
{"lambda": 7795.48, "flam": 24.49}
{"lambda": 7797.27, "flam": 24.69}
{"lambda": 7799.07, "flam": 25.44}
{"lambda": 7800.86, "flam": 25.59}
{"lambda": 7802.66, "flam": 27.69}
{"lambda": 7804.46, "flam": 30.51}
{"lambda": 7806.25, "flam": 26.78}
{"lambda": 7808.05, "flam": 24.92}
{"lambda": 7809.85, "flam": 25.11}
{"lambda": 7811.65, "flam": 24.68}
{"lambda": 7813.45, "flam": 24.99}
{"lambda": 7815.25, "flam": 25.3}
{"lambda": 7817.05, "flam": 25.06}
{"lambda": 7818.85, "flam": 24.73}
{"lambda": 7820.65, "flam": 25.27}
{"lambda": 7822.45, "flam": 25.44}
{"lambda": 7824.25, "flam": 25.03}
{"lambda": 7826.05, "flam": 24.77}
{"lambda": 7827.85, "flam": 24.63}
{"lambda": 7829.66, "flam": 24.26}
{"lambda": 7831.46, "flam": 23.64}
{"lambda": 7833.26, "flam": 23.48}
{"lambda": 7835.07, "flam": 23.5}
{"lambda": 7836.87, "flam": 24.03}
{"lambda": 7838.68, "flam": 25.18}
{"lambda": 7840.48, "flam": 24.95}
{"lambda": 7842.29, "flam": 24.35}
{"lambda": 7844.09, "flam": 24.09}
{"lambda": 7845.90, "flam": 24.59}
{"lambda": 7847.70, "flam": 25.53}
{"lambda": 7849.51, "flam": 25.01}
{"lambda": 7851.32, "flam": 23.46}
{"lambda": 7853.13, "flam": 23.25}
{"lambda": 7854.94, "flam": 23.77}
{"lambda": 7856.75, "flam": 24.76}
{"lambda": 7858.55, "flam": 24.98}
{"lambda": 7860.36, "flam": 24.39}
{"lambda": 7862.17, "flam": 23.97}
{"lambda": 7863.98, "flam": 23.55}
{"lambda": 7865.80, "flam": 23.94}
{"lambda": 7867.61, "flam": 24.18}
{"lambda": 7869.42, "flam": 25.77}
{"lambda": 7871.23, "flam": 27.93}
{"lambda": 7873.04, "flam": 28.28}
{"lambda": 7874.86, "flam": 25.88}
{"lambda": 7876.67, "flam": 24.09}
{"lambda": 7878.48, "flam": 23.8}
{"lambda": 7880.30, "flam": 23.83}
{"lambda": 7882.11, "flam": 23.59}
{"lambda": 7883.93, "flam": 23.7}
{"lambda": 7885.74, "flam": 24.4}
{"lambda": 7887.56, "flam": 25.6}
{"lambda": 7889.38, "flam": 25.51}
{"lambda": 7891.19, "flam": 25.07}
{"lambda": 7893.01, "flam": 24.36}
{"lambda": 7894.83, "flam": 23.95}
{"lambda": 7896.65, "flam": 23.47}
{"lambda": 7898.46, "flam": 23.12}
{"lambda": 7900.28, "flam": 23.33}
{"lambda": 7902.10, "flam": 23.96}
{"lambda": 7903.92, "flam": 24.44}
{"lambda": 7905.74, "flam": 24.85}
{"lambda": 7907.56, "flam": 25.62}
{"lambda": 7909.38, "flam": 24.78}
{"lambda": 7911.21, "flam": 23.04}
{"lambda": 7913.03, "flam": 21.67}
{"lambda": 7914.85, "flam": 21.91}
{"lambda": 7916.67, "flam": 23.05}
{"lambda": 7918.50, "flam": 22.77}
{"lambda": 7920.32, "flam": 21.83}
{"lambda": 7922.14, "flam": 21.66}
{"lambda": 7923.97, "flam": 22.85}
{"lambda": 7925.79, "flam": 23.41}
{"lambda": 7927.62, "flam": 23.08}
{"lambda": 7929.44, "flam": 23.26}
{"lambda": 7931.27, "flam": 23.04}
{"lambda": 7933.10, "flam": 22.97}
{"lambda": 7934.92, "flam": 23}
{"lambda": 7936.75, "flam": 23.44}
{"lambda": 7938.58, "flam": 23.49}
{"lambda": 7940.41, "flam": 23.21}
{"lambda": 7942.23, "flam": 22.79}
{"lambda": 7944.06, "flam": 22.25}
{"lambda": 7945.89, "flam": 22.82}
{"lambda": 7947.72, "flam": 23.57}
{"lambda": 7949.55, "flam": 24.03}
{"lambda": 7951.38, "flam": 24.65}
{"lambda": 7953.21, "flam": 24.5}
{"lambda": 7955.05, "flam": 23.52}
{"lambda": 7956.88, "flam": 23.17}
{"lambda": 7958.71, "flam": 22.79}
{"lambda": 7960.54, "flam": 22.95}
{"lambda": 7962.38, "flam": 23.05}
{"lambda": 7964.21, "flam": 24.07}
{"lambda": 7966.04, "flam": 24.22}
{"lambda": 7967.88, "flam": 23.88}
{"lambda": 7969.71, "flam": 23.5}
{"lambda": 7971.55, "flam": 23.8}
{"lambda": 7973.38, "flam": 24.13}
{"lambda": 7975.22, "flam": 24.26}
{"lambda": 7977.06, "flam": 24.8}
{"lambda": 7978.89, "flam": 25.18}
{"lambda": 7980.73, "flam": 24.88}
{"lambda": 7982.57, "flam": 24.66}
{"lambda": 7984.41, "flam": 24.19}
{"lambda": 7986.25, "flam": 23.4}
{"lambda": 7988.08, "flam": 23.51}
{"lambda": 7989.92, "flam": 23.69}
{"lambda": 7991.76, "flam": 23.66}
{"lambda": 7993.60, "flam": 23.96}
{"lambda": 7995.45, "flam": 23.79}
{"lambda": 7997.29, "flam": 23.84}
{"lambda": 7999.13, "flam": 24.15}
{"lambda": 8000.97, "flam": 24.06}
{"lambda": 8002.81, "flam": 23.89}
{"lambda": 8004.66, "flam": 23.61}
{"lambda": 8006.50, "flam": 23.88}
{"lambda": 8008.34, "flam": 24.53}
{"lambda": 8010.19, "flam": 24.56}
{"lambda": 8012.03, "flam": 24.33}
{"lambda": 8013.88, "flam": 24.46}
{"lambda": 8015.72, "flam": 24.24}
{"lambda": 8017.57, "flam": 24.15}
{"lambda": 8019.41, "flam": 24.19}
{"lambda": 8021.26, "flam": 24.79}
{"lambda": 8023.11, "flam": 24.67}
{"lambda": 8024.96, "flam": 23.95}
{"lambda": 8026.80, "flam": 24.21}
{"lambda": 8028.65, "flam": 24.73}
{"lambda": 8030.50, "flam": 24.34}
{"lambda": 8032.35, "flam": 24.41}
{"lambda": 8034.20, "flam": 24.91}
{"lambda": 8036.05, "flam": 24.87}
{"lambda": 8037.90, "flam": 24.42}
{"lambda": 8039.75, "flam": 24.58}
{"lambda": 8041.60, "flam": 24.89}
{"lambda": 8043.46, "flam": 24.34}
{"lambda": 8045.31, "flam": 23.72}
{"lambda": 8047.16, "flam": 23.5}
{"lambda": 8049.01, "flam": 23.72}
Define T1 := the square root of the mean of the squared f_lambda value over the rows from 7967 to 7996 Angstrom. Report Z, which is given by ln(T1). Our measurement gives 3.18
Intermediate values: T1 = 24.1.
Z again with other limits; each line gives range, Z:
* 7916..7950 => 3.13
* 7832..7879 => 3.21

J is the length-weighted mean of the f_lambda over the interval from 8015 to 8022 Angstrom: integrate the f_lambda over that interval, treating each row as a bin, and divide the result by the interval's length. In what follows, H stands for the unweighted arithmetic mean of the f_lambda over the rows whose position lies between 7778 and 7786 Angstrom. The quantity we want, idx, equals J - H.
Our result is 0.3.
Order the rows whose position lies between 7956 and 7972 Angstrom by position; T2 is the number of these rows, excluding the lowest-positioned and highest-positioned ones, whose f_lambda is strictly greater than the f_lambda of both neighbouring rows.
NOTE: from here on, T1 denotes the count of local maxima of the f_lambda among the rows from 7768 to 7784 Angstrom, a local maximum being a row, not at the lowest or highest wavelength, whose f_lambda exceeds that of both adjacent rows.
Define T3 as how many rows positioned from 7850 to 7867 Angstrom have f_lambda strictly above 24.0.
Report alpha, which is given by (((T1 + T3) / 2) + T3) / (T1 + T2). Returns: 2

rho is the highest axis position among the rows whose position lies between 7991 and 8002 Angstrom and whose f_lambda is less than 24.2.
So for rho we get 8000.97 Angstrom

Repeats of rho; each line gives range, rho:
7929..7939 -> 7938.58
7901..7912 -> 7911.21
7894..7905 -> 7902.10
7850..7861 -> 7854.94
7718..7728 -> 7725.79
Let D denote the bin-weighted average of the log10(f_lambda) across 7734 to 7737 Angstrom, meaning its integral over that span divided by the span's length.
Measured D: 1.392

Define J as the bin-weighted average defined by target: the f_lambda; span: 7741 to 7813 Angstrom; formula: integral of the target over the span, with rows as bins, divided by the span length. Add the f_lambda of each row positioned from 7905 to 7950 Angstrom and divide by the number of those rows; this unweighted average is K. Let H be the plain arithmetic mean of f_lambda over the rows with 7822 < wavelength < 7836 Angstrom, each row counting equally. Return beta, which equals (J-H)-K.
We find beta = -22.6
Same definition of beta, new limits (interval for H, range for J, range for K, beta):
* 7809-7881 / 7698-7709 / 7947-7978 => -24.7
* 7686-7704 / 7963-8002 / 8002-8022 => -24.0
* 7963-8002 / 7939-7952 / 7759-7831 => -25.6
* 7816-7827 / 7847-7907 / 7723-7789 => -25.1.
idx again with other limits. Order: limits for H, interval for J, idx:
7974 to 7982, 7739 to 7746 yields -0.3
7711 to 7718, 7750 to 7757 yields 2.5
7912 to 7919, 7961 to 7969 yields 1.4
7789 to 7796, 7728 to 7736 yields 0.2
